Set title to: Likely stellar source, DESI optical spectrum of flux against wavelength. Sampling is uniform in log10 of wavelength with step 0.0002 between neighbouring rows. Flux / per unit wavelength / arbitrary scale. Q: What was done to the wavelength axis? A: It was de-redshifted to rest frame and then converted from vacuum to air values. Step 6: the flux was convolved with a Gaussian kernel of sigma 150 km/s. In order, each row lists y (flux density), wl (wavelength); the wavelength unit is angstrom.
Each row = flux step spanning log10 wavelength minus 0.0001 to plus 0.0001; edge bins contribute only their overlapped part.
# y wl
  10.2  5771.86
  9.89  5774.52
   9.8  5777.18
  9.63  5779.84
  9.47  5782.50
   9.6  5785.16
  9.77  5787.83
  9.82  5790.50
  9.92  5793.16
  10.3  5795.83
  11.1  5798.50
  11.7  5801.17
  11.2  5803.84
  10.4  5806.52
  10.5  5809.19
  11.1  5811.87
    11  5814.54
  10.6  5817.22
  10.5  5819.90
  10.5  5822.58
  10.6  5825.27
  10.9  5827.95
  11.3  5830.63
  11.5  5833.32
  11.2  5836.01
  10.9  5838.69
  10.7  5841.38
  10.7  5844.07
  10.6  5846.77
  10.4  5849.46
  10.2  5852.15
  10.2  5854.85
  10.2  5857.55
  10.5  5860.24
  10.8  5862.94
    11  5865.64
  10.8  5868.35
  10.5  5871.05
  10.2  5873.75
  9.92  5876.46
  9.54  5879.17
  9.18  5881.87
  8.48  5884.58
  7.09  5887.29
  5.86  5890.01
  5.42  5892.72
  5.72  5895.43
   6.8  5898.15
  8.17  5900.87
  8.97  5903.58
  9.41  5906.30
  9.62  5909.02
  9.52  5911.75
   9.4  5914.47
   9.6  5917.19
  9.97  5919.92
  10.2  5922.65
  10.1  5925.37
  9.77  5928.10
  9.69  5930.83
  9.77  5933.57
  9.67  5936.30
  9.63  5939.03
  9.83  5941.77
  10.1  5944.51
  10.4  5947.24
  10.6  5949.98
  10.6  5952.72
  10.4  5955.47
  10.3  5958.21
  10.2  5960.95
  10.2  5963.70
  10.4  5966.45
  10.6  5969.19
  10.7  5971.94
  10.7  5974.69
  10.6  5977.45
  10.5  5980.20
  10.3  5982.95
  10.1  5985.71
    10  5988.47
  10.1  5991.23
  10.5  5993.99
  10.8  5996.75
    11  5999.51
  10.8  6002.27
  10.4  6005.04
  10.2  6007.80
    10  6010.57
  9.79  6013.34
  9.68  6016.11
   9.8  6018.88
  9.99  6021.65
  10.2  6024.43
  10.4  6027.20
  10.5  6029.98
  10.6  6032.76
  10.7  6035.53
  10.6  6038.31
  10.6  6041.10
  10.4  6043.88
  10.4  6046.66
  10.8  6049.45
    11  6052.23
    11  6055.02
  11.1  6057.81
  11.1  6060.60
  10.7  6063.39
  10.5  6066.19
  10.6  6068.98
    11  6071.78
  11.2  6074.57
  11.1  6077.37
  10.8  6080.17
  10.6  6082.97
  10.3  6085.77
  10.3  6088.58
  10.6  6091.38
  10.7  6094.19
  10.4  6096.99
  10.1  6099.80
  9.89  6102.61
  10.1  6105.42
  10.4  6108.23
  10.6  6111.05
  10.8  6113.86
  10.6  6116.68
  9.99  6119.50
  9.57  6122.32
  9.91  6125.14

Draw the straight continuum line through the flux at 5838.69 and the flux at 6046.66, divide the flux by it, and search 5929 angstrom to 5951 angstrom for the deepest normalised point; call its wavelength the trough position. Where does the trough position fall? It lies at 5939.03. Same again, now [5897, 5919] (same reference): 5898.15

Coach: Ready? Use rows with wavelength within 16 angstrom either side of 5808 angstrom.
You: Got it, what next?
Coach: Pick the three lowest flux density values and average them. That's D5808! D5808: 10.2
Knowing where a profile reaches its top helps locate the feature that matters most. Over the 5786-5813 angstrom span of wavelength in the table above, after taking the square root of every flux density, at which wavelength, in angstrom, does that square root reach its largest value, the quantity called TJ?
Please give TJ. 5801.17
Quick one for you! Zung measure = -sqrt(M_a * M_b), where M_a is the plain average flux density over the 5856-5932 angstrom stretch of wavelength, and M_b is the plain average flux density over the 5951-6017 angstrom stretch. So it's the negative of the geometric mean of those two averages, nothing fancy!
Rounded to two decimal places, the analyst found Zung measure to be -9.75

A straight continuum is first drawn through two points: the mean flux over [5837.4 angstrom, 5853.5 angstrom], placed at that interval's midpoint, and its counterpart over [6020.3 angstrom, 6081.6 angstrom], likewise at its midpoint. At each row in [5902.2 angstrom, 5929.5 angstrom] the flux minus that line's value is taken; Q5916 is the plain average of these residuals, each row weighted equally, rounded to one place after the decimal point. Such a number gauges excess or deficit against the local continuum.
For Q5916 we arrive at -1.0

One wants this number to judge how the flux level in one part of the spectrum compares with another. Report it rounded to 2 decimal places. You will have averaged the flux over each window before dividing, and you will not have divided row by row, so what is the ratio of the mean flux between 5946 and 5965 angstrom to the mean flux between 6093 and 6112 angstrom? 1.01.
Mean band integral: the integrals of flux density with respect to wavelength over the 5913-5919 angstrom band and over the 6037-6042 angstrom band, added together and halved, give 55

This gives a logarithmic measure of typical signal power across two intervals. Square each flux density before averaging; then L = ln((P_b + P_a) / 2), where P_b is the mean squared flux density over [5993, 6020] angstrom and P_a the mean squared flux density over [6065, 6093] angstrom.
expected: 4.70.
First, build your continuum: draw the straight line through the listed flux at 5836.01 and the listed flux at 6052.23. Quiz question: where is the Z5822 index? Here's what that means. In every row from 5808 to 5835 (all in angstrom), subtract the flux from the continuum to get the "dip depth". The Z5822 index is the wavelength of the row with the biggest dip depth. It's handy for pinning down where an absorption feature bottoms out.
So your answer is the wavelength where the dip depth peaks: 5809.19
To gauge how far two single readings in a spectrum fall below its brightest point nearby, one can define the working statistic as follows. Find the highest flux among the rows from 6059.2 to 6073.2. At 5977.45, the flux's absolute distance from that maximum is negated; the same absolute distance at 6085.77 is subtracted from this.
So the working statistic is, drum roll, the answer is -1.3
